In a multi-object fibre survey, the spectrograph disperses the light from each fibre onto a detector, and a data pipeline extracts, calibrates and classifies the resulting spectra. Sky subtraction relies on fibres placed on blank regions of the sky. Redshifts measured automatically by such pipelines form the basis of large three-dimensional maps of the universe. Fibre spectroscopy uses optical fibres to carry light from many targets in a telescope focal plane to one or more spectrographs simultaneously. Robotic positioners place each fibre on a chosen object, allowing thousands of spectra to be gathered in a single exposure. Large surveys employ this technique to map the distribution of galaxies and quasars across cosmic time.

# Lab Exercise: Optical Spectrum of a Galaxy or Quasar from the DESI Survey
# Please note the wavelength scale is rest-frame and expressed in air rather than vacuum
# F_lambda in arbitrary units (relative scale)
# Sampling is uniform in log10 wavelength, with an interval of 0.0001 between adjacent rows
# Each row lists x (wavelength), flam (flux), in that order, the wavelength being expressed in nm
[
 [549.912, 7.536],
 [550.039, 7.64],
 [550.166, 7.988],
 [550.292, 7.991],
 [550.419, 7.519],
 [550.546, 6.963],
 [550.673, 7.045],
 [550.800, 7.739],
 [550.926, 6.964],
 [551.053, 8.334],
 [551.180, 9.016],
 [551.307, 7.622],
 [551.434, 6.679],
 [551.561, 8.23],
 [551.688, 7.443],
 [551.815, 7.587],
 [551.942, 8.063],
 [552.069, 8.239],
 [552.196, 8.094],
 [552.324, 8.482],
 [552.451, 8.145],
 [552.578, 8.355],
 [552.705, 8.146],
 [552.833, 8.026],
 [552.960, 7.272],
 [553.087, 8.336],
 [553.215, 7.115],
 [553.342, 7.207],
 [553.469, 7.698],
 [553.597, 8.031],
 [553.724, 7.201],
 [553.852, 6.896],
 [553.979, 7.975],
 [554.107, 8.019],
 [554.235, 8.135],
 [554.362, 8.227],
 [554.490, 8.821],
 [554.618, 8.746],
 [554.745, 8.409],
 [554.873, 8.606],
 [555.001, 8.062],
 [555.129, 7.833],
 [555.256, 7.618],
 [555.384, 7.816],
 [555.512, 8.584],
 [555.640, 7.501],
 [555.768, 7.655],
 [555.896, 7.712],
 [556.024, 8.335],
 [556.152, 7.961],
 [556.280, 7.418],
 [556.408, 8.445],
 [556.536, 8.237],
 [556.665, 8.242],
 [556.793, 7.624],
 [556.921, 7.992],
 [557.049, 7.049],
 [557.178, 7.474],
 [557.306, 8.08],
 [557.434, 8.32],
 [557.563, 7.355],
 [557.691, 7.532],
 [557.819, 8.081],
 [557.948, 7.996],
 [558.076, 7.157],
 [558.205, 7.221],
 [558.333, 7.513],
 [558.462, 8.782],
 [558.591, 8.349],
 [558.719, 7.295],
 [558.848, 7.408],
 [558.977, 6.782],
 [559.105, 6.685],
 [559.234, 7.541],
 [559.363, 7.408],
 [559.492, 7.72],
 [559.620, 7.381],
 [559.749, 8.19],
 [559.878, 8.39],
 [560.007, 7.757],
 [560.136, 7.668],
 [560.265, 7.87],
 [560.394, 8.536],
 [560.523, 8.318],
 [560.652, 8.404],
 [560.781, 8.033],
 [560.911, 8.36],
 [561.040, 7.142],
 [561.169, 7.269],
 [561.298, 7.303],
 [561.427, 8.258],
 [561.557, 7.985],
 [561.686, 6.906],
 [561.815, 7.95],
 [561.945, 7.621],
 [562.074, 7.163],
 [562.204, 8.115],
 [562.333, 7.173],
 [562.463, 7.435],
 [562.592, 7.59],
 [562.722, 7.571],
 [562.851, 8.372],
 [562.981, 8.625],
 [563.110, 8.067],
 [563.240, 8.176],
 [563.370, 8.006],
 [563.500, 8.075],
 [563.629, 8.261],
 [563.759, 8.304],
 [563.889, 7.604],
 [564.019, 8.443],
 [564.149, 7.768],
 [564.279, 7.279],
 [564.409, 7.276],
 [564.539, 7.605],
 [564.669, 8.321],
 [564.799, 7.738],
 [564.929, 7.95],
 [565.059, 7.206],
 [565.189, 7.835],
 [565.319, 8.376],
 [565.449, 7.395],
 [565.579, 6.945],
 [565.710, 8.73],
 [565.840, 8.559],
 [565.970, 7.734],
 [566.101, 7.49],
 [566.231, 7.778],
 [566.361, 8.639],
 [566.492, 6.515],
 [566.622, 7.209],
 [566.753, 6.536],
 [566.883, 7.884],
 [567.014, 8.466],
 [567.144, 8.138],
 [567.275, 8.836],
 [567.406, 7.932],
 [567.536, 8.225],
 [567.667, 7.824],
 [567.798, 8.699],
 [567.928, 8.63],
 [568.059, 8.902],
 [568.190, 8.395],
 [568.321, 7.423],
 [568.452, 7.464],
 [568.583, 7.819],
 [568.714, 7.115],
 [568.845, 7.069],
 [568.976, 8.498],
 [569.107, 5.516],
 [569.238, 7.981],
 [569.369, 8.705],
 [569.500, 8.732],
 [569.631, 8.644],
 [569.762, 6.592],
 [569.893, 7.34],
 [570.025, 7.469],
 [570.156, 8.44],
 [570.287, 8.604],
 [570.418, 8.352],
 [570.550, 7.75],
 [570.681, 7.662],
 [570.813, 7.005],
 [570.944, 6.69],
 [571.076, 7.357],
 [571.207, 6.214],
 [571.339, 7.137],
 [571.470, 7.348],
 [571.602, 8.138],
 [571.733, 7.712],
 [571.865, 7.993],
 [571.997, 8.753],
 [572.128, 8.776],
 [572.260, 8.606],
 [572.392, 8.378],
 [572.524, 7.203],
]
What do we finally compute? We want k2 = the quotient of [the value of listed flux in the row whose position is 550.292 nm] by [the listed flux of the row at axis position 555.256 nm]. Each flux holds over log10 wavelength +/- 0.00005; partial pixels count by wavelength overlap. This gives 1.049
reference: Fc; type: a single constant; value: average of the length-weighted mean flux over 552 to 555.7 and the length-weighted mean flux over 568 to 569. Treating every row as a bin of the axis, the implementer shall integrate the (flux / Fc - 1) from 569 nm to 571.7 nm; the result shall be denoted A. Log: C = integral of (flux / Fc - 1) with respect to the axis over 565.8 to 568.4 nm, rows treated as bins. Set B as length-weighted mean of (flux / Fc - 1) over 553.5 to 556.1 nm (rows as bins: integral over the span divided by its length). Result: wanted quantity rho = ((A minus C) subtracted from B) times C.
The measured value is 0.0044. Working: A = -0.10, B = 0.014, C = 0.03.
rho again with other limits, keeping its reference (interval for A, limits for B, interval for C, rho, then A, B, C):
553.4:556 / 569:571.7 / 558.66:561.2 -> 0.0070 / 0.03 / -0.037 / -0.06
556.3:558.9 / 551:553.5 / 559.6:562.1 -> -0.0002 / -0.03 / 0.002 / -0.02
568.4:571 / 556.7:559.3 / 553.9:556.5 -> 0.0065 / -0.07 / -0.035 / 0.06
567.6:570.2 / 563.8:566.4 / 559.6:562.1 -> 0.0002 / -0.01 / -0.008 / -0.02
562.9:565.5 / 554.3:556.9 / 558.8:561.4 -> 0.0024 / 0.01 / 0.025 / -0.06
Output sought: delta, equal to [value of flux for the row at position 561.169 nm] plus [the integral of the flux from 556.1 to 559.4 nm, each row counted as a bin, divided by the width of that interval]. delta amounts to 15.0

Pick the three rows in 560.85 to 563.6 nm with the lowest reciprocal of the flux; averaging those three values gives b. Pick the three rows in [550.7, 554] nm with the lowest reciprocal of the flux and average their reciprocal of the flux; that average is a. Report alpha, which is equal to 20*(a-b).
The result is -0.04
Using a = 0.116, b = 0.118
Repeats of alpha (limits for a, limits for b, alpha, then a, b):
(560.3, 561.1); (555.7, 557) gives -0.03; 0.119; 0.120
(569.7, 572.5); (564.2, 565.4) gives -0.14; 0.115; 0.122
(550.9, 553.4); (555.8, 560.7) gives -0.01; 0.116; 0.116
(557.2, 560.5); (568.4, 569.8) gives 0.03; 0.117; 0.115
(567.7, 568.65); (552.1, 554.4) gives -0.10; 0.114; 0.119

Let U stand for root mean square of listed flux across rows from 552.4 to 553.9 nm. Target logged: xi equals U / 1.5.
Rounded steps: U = 7.72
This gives 5.15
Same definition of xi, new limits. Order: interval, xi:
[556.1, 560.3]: 5.16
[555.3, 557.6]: 5.26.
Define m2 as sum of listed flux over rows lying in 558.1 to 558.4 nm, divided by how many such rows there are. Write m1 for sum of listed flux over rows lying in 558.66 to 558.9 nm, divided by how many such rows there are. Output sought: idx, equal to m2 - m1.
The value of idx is 0.0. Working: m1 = 7.4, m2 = 7.4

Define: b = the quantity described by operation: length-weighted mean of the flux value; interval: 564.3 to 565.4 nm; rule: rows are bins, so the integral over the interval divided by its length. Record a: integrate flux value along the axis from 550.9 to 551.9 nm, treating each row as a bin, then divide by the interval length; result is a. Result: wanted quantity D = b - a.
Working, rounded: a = 7.77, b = 7.77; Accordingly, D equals 0.00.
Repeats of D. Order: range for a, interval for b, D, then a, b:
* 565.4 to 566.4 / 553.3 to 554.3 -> -0.24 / 7.90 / 7.66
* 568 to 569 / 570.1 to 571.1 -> -0.06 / 7.80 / 7.74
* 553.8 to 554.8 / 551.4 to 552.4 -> -0.28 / 8.17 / 7.89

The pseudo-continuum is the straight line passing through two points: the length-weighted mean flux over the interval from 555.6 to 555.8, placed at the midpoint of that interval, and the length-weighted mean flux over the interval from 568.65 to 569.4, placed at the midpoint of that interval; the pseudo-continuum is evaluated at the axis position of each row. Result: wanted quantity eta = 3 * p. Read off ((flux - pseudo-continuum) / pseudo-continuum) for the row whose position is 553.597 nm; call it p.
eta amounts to 0.2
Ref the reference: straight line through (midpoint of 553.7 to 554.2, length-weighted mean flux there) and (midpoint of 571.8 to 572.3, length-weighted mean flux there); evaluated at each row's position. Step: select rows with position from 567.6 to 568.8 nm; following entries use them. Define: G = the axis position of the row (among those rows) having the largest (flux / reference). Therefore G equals 568.059 nm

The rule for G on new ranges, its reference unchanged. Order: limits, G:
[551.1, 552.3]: 551.180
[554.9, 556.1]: 555.512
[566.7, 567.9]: 567.275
